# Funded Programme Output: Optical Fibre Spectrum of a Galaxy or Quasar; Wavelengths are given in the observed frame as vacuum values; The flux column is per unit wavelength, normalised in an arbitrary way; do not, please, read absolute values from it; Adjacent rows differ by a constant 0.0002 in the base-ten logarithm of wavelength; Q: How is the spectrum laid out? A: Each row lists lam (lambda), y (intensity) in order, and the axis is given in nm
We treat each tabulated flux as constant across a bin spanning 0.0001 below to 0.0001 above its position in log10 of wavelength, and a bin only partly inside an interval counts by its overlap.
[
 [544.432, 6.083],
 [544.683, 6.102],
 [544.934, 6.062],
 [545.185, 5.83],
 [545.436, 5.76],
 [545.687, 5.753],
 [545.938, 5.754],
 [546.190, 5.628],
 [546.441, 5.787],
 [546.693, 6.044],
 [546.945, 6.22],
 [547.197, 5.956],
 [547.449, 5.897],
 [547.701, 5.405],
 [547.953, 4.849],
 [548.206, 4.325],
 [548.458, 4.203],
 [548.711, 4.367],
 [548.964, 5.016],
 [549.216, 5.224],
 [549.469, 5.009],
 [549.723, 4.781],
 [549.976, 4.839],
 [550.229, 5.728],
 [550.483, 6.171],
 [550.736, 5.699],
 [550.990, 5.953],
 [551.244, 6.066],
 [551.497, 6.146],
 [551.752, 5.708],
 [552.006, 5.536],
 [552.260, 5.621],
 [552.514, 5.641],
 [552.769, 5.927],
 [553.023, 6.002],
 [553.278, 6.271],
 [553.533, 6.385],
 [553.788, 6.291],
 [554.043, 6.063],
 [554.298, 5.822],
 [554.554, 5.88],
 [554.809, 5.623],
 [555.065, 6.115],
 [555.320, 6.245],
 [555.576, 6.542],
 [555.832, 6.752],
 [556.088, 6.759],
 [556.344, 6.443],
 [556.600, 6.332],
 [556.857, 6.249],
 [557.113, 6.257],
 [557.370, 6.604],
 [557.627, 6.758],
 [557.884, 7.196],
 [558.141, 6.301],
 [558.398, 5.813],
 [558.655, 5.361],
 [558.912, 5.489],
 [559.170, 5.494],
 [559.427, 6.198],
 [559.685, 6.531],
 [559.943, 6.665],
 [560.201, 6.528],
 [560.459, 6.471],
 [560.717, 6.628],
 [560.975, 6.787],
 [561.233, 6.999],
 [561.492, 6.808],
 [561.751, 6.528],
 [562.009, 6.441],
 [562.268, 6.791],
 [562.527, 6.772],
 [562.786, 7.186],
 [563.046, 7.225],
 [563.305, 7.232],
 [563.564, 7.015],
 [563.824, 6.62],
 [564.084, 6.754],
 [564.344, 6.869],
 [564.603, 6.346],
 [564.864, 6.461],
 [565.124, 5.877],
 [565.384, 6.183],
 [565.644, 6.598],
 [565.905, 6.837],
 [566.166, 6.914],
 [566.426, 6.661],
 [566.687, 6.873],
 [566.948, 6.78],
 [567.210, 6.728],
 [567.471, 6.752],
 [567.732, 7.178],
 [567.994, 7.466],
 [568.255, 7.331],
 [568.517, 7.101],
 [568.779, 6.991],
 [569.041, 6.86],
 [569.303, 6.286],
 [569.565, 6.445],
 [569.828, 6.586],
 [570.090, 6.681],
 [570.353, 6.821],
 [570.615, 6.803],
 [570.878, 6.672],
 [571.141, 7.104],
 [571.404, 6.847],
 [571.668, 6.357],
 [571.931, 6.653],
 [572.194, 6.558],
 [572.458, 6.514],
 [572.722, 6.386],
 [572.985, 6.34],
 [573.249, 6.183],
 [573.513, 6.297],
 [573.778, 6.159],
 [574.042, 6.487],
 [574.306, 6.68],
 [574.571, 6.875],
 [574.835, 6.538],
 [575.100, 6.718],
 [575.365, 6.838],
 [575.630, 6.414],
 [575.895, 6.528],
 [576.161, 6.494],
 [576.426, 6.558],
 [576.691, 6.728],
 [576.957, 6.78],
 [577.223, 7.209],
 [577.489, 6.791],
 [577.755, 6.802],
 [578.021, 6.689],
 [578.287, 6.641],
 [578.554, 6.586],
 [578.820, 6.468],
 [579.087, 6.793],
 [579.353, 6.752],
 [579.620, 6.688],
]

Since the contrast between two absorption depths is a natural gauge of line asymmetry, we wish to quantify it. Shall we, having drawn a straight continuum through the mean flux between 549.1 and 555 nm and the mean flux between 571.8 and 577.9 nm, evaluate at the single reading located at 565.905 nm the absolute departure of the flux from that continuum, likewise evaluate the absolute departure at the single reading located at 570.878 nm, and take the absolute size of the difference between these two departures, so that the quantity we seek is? 0.35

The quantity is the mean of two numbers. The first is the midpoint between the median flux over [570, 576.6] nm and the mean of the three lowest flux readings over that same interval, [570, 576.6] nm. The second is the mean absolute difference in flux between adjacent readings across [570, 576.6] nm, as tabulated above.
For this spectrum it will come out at 3.29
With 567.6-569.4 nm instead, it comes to 3.58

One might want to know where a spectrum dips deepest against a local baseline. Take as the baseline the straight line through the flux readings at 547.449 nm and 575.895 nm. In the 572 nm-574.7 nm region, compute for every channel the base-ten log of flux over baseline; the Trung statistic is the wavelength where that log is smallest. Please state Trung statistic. 573.778 nm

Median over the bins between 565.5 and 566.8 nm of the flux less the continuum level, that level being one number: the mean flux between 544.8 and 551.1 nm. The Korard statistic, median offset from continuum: 1.39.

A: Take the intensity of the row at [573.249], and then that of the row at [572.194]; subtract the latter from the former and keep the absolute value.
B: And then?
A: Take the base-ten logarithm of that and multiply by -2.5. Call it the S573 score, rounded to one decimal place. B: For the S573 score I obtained 1.1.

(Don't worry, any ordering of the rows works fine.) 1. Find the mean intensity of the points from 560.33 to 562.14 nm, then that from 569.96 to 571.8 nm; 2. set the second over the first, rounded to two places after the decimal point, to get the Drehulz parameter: 1.01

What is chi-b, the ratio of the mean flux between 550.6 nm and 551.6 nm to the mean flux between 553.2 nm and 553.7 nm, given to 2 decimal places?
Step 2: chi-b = 0.94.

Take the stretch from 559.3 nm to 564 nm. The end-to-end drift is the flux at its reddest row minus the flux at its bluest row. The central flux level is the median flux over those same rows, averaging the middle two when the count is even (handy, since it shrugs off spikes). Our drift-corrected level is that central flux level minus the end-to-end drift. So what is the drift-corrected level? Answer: 6.30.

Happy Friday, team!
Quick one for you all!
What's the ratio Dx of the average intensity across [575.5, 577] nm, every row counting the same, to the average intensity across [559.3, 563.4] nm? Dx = 0.98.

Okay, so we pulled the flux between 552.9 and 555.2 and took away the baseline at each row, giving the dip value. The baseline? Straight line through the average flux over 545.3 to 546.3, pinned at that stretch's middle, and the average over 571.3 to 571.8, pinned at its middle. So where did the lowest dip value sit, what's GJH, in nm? 554.809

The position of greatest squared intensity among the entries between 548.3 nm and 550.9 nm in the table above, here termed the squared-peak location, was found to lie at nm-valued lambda 550.483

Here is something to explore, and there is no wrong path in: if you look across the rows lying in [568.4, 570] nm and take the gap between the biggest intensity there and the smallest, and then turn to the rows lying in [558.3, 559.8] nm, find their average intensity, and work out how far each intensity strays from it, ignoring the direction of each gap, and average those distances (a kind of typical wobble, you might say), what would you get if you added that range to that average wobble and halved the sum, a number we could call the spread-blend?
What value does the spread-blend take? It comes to 0.591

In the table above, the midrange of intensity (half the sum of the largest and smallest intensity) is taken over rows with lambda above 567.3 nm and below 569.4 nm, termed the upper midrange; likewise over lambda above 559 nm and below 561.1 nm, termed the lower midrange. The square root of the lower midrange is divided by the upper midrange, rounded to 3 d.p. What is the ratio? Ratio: 0.360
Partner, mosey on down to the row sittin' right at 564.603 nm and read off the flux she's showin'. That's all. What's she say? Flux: 6.346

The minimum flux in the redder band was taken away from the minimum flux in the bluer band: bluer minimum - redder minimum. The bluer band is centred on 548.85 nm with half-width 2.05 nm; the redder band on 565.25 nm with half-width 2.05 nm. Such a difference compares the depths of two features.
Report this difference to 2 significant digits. -1.7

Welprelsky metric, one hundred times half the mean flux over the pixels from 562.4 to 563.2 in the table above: 353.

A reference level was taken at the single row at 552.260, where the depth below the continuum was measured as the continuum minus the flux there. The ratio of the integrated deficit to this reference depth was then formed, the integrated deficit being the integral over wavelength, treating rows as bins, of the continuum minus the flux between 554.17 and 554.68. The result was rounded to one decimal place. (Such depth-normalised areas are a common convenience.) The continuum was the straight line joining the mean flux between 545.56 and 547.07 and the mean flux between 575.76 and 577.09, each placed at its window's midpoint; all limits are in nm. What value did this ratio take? 0.3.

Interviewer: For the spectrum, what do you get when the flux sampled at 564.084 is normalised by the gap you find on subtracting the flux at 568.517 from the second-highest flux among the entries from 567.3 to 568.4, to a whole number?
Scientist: 29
